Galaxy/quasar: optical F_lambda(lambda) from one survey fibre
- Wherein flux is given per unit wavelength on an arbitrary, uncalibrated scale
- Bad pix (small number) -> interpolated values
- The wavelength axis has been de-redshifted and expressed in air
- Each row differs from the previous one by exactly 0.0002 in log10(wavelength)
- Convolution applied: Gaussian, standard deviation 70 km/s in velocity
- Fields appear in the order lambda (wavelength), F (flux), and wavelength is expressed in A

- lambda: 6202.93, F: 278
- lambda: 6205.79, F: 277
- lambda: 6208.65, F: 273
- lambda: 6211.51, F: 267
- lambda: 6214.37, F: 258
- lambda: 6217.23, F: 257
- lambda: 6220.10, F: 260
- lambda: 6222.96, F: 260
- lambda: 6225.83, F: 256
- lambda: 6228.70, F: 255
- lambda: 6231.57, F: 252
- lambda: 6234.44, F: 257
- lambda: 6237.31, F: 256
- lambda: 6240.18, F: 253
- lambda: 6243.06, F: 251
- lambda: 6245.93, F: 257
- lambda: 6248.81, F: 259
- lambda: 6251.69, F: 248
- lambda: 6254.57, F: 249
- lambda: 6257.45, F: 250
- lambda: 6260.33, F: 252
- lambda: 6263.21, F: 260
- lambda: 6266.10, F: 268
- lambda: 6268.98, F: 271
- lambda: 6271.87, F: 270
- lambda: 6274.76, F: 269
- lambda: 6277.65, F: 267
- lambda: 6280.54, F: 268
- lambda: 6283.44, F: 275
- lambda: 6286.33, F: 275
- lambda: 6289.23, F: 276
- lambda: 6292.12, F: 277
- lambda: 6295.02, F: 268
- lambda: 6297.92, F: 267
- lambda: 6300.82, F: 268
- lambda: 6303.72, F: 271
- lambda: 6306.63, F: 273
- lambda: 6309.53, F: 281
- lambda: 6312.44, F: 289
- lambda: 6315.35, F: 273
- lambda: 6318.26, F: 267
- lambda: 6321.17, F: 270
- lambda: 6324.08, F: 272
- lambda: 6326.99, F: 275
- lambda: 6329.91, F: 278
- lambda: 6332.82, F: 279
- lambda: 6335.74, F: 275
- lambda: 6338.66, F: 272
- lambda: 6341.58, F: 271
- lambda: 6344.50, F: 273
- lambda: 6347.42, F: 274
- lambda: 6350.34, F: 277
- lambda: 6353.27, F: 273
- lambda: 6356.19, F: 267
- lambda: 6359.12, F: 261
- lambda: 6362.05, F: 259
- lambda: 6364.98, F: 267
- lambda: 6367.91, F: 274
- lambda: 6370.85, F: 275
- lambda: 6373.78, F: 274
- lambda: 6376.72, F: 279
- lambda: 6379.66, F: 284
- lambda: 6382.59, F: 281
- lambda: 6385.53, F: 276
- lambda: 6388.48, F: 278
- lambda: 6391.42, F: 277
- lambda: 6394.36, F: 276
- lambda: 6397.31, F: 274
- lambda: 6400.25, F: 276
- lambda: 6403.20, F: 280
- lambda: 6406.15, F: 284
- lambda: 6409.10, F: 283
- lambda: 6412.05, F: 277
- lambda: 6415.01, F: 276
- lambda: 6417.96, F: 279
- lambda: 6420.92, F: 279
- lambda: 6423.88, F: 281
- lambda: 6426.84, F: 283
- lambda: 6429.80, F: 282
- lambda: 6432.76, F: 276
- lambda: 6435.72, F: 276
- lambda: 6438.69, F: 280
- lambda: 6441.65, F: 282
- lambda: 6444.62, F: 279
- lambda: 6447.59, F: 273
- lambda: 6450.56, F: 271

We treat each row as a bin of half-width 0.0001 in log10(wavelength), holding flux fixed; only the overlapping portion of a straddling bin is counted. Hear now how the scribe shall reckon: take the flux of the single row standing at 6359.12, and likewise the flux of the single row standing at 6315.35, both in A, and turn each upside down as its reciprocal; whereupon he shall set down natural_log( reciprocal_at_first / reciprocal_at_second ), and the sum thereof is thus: 0.045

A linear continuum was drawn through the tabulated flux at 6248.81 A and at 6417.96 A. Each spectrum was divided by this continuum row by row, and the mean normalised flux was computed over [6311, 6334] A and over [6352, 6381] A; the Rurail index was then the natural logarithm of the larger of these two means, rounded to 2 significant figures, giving 0.028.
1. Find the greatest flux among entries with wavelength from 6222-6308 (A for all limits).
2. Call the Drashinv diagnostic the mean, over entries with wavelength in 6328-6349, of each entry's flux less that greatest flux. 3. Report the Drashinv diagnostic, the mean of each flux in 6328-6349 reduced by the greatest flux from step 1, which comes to -2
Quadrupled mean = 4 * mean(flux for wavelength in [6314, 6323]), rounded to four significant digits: 1080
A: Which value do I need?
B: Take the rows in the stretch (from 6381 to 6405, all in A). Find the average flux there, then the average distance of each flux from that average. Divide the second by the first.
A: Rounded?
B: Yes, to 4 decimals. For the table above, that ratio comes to 0.0065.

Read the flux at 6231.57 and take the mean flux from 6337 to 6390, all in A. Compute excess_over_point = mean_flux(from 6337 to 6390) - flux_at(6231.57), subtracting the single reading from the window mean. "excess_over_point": 21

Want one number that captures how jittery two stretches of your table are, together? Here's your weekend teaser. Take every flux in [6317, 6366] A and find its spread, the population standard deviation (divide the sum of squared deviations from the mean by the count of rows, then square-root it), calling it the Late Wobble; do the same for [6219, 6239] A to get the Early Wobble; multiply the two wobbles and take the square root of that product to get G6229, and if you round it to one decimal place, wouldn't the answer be 3.7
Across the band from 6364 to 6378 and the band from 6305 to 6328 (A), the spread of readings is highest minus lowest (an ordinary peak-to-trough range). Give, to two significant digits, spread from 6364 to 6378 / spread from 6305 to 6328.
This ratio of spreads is 0.55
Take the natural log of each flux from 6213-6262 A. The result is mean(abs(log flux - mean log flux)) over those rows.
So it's 0.013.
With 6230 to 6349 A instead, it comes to 0.030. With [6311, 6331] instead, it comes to 0.018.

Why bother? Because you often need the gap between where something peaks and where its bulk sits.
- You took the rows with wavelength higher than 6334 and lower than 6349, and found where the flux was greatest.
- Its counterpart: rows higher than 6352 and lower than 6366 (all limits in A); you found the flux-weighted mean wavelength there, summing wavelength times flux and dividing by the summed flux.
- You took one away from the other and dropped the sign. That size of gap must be 23.3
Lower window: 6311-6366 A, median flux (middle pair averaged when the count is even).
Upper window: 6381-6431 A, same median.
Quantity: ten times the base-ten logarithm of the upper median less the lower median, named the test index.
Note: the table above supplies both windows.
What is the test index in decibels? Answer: 7.8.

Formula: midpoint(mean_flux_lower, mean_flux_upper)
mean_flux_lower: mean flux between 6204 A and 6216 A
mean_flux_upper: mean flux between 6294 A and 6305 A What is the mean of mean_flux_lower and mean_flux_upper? 269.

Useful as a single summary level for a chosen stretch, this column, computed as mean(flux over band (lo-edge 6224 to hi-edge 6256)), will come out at 254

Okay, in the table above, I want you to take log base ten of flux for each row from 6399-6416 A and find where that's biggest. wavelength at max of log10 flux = 6406.15 A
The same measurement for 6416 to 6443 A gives 6426.84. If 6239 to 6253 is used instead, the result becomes 6248.81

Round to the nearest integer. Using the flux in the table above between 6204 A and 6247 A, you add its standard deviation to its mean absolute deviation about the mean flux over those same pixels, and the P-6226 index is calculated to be 13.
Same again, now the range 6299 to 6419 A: 10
